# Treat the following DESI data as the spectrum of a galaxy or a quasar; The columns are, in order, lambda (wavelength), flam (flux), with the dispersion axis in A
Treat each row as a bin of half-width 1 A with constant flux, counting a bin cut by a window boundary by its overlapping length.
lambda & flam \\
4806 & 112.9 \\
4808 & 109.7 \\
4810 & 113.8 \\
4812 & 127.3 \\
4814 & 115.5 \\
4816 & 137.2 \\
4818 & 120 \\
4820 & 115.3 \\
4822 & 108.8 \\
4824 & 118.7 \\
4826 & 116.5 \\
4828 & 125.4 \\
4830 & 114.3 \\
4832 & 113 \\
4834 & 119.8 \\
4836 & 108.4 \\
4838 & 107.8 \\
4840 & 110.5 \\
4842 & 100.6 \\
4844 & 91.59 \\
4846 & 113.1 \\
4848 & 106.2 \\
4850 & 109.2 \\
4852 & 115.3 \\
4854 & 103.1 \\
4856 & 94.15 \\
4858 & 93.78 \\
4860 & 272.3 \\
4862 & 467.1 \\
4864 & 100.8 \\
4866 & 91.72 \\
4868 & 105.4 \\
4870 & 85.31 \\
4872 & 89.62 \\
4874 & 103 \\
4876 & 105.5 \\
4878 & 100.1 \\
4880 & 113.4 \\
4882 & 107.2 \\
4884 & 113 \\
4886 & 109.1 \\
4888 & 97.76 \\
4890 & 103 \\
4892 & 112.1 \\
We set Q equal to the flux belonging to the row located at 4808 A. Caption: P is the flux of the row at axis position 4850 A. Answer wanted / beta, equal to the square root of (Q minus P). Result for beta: 0.7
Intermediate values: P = 109.2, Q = 109.7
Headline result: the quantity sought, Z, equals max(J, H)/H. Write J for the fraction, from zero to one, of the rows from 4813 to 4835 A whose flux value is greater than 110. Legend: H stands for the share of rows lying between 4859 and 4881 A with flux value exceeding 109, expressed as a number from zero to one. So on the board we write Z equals 3.33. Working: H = 0.27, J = 0.91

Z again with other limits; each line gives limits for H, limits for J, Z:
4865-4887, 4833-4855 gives 1.33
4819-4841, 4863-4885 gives 1.00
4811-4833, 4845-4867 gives 1.00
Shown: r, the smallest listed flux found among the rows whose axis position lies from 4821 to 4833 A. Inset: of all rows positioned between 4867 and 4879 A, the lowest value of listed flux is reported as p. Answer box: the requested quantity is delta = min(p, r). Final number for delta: 85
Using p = 85.31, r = 108.8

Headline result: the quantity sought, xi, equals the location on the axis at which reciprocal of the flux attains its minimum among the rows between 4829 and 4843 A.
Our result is 4834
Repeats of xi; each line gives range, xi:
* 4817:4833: 4828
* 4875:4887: 4880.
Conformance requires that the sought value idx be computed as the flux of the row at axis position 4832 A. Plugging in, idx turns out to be 113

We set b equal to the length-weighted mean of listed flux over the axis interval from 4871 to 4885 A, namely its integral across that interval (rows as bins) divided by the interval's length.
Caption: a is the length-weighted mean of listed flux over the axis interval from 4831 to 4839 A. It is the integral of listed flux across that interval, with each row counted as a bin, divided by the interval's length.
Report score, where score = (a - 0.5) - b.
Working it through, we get 7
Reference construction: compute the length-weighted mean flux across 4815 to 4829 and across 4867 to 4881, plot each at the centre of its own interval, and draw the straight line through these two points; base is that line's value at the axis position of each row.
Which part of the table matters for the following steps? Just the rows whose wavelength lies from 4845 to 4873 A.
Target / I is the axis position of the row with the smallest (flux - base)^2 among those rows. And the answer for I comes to 4850 A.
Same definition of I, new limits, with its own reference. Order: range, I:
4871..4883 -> 4878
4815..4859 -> 4850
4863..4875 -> 4874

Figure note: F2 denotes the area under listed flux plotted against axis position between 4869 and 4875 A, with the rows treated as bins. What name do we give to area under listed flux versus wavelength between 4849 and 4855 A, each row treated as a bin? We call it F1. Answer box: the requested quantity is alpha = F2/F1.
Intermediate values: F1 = 655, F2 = 556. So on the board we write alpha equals 0.85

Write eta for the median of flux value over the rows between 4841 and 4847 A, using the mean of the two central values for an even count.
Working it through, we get 101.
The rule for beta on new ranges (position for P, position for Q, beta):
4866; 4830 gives 4.8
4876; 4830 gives 3.0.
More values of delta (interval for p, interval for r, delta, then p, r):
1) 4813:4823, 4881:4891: 98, 108.8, 97.76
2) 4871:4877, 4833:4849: 90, 89.62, 91.59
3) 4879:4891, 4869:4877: 85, 97.76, 85.31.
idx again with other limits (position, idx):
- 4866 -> 91.72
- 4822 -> 108.8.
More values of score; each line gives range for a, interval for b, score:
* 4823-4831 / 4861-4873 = -38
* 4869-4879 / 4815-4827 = -23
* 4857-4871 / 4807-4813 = 56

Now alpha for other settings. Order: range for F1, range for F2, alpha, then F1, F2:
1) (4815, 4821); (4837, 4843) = 0.86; 745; 638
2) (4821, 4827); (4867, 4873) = 0.81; 688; 561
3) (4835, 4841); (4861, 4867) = 2.02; 653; 1319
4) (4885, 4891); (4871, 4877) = 0.96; 620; 596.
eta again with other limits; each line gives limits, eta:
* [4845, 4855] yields 109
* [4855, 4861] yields 94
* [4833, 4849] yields 108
